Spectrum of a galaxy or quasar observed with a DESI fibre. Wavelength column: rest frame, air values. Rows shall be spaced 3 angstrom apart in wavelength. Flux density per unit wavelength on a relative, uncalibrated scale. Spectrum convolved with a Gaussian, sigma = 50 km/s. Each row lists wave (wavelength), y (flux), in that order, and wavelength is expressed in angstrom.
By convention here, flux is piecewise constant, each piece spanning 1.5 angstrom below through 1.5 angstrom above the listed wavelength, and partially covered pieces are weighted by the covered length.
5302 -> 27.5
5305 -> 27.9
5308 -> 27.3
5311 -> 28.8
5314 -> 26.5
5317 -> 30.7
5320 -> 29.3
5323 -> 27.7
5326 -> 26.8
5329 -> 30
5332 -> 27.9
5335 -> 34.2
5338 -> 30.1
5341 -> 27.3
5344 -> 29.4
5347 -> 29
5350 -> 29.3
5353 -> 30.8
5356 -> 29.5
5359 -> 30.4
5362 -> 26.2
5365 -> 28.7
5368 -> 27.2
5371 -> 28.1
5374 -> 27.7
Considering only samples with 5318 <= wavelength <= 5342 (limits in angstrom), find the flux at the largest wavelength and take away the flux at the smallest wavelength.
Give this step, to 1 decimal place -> -2.0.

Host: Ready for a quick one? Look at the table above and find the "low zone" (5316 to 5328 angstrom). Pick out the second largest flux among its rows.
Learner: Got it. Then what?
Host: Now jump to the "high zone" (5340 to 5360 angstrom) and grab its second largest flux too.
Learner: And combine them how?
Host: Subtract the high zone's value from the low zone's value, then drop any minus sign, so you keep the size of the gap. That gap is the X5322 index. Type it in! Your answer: 1.10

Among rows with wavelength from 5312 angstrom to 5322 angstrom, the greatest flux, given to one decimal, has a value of 30.7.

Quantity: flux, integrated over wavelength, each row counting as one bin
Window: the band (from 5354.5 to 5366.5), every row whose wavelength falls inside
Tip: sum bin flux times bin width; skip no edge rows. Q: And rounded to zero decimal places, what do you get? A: 344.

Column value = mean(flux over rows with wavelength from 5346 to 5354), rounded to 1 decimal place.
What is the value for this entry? 29.7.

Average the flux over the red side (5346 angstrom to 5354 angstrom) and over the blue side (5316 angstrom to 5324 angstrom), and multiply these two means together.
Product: 868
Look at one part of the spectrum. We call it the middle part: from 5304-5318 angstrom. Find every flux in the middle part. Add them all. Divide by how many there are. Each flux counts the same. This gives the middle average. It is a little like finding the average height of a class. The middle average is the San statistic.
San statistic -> 28.2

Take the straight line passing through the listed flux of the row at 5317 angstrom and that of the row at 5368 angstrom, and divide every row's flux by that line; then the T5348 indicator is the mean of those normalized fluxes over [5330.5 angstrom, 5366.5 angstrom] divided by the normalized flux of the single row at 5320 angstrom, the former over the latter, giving 1.07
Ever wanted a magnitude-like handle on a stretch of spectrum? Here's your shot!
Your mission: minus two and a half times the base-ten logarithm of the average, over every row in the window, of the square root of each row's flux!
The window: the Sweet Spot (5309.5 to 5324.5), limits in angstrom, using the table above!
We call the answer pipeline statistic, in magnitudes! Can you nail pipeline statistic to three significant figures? -1.82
